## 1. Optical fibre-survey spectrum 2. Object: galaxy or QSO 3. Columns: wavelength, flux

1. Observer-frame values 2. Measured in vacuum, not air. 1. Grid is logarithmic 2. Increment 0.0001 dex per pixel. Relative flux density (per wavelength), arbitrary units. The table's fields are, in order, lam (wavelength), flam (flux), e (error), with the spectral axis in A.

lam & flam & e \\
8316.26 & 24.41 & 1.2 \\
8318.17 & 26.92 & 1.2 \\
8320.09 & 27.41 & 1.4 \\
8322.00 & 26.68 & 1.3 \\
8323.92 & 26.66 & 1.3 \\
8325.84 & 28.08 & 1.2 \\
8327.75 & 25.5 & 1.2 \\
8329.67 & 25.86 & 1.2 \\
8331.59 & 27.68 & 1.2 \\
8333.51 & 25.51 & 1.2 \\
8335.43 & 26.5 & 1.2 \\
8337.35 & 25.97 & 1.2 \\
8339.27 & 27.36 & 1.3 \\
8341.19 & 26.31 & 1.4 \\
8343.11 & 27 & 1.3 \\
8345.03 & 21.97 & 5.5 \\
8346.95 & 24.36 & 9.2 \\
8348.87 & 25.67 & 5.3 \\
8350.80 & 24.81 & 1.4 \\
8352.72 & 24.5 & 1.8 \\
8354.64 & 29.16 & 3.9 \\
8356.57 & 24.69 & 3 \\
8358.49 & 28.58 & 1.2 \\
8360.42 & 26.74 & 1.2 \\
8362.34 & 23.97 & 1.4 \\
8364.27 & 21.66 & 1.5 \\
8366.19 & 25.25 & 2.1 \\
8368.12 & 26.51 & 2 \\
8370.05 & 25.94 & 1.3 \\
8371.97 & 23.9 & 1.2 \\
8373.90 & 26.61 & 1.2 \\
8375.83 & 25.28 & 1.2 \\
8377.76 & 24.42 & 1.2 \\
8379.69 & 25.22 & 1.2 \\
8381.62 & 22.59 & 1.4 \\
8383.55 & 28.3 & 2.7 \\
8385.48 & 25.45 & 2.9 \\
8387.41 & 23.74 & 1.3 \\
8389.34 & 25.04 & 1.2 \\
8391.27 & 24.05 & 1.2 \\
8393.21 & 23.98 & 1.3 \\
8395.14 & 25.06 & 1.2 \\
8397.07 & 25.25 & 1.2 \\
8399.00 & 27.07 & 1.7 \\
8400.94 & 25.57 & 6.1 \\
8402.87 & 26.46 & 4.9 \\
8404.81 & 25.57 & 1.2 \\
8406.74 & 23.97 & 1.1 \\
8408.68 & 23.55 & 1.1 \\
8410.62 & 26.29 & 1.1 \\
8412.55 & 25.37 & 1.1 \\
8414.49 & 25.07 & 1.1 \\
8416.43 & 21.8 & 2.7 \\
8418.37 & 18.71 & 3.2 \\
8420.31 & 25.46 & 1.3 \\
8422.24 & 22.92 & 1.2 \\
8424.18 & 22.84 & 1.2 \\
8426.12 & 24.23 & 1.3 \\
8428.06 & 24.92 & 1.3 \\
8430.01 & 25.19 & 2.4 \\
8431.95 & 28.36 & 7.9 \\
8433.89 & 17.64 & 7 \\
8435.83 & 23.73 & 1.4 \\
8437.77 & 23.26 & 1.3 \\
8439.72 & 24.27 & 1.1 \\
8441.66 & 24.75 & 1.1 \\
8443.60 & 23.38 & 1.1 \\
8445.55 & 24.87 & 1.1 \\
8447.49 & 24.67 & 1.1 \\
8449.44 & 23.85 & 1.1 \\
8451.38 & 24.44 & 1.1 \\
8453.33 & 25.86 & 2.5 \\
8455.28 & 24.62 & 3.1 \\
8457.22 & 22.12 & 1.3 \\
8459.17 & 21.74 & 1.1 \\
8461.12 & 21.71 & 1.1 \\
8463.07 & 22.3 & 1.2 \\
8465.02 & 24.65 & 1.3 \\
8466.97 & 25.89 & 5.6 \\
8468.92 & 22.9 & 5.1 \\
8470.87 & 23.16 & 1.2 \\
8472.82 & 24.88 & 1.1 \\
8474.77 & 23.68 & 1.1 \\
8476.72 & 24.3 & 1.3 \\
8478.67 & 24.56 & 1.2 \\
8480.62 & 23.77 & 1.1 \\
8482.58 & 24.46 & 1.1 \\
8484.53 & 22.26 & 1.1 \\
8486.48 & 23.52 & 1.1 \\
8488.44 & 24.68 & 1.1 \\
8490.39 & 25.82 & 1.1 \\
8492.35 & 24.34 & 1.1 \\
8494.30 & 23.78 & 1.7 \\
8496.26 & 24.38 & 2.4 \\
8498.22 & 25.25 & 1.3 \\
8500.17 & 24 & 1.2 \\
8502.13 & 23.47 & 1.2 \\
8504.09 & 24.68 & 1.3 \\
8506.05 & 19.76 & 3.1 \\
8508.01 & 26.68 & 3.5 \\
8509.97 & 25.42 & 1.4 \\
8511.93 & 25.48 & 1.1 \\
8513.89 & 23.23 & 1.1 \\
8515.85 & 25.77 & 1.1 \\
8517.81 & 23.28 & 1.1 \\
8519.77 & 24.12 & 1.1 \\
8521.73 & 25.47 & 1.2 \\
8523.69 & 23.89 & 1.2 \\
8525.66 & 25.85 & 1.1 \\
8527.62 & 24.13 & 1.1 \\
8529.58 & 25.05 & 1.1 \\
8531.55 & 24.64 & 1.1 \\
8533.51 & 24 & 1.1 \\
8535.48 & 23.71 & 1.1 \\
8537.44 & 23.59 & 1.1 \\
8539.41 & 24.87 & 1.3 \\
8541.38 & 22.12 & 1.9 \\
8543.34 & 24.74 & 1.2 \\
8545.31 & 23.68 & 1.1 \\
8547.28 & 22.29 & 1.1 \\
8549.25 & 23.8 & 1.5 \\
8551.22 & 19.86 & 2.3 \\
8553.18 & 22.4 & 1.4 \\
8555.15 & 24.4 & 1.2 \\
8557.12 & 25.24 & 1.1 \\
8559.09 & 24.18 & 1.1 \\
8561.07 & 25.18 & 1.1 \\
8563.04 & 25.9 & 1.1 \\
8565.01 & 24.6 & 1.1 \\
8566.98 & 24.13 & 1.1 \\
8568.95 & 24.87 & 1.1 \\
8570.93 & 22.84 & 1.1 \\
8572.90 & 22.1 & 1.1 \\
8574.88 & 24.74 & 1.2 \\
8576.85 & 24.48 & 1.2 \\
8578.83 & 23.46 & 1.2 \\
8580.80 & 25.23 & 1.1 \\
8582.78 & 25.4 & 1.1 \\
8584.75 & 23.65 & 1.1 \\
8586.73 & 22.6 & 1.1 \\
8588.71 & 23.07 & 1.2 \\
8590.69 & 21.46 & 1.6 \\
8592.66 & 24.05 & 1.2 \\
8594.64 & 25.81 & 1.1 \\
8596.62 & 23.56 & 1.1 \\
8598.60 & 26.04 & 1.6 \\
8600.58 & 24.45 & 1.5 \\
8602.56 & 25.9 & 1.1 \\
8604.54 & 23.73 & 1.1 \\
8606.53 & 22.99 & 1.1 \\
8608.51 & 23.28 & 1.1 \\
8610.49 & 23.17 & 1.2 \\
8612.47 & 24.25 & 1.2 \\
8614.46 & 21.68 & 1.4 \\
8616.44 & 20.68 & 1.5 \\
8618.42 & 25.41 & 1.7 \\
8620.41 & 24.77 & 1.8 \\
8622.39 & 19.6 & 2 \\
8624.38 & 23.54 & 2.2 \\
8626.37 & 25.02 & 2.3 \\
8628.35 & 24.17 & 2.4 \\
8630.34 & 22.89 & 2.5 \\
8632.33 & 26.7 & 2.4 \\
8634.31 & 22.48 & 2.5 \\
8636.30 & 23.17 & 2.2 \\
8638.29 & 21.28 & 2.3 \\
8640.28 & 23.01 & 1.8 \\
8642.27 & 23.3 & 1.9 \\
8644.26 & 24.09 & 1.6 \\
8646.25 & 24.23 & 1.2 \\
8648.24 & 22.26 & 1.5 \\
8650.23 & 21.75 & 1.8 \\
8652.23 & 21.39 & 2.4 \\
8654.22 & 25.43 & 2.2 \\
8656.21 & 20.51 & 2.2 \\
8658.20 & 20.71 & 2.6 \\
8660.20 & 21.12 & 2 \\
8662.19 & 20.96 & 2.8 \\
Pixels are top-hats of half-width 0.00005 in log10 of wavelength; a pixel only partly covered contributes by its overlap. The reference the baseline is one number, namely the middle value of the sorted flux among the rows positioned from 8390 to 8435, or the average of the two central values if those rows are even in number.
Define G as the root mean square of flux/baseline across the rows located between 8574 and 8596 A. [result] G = 0.96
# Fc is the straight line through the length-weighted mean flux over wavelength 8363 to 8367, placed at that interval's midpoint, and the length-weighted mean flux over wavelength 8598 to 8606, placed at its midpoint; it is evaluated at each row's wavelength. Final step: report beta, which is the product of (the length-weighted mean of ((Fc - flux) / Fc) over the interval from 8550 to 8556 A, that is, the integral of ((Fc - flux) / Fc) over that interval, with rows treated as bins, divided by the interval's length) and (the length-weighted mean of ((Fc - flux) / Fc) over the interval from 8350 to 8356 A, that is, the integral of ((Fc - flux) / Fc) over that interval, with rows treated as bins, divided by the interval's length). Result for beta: -0.0111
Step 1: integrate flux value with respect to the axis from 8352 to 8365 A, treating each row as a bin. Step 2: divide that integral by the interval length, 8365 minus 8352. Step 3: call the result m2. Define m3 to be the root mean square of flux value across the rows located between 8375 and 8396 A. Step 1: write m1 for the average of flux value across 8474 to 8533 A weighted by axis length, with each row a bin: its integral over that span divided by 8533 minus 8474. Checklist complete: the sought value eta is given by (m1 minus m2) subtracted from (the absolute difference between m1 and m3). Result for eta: 1.9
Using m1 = 24.3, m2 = 25.7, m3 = 24.9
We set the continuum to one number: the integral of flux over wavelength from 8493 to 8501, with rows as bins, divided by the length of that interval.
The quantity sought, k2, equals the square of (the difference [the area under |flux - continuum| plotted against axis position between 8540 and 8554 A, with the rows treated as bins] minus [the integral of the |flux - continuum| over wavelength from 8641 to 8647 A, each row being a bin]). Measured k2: 444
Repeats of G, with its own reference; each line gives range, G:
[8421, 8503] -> 0.96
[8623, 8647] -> 0.95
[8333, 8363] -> 1.03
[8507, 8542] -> 0.98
